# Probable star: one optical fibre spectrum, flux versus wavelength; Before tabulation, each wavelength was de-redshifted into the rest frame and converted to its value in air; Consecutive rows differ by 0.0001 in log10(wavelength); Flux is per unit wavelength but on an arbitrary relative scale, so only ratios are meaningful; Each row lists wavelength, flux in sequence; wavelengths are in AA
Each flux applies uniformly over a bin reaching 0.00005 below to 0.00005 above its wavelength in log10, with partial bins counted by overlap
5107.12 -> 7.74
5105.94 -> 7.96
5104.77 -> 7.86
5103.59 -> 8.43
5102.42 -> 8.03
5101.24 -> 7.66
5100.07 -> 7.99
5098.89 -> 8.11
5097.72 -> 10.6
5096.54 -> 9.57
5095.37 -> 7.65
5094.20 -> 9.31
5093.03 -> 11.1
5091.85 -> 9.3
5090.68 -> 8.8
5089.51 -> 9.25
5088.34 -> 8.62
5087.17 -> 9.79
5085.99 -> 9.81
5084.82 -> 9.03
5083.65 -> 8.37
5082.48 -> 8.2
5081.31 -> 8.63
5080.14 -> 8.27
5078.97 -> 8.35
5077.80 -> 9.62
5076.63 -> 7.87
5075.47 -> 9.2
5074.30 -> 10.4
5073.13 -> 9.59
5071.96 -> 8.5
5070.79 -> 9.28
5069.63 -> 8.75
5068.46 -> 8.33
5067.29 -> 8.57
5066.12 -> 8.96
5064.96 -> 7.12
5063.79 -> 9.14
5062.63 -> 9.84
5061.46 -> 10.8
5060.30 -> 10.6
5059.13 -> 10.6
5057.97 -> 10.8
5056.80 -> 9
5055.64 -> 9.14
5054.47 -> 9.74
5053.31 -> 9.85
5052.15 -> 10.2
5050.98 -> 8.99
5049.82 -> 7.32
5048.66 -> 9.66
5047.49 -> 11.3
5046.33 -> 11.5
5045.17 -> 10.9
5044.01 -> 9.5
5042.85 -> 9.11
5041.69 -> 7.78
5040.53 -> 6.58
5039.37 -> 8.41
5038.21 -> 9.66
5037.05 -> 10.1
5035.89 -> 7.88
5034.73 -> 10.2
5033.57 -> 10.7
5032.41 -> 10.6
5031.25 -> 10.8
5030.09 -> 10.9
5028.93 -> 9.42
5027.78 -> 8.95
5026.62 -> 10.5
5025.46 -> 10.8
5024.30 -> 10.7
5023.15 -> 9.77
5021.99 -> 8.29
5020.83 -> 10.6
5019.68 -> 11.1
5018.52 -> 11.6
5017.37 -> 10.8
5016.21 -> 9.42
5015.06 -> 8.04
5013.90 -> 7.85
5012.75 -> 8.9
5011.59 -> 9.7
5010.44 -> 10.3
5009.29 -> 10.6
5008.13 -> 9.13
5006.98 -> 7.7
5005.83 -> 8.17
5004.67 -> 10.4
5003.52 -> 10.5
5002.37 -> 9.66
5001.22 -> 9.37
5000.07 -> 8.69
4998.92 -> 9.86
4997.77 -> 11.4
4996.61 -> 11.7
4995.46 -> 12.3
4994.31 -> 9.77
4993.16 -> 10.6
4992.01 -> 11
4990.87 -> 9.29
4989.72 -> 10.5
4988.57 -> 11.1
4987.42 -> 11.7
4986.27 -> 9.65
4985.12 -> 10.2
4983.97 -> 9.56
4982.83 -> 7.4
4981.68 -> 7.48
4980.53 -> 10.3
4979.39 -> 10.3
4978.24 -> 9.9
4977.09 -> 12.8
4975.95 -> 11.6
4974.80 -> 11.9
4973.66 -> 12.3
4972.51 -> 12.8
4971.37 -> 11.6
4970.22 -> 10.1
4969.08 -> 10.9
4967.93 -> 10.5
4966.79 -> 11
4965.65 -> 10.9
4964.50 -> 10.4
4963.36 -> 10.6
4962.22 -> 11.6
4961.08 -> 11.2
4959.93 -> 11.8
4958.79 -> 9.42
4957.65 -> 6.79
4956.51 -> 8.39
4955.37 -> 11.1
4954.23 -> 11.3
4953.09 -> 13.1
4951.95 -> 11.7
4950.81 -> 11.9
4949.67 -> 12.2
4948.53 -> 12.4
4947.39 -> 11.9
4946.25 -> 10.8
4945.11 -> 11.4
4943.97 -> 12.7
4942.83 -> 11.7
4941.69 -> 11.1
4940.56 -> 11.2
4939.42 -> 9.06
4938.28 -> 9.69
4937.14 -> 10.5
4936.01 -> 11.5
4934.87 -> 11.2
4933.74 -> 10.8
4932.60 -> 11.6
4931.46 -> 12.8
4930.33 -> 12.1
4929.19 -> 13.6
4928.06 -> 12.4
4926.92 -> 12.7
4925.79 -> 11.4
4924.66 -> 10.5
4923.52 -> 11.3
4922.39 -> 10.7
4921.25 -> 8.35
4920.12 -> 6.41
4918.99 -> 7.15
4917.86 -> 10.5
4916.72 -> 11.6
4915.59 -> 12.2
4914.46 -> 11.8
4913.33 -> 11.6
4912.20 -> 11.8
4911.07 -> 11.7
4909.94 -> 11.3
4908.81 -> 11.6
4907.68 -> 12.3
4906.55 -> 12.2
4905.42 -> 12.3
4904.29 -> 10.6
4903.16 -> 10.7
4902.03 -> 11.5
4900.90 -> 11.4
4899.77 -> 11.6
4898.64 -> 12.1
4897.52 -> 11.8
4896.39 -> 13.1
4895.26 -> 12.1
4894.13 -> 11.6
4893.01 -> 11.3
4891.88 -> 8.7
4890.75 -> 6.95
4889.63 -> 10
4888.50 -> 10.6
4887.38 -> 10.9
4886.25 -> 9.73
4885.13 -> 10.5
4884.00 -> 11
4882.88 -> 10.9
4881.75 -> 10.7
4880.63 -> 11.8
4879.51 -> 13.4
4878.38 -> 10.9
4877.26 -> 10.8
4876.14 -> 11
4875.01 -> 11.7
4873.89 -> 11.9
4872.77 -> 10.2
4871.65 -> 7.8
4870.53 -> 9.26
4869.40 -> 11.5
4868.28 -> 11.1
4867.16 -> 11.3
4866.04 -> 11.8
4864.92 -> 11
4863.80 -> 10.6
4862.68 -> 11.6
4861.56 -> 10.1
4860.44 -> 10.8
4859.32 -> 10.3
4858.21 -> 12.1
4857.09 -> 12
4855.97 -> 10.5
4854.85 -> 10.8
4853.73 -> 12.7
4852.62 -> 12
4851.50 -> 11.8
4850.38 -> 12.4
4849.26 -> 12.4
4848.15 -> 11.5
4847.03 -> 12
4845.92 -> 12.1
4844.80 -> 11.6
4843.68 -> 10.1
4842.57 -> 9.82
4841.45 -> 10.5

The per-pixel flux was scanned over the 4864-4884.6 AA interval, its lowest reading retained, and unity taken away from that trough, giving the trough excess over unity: 6.8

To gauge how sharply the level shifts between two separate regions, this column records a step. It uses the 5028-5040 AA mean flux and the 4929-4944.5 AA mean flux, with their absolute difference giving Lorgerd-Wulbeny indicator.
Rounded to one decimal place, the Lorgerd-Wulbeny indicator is 1.5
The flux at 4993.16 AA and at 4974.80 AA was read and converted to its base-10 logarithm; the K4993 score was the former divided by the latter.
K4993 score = 0.95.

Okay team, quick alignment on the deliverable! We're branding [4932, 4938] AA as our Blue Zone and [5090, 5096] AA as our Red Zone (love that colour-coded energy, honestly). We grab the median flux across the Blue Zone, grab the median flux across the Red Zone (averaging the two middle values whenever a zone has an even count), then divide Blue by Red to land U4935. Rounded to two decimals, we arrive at 1.20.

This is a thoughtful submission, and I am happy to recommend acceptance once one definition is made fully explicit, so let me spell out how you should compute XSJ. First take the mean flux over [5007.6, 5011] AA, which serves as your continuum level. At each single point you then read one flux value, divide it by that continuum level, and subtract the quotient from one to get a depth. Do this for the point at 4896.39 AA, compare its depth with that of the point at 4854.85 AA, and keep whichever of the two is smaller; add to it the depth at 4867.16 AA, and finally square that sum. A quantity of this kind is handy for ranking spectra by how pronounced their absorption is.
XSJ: 0.19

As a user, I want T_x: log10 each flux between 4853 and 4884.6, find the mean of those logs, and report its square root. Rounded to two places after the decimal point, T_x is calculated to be 1.02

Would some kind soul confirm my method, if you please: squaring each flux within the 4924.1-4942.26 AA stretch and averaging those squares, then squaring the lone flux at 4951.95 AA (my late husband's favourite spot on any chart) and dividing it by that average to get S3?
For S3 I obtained 1.05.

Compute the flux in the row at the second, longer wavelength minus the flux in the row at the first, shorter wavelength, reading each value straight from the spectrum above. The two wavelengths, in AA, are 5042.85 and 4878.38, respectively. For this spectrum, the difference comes -1.8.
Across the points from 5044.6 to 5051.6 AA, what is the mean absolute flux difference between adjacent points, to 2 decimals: 1.29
